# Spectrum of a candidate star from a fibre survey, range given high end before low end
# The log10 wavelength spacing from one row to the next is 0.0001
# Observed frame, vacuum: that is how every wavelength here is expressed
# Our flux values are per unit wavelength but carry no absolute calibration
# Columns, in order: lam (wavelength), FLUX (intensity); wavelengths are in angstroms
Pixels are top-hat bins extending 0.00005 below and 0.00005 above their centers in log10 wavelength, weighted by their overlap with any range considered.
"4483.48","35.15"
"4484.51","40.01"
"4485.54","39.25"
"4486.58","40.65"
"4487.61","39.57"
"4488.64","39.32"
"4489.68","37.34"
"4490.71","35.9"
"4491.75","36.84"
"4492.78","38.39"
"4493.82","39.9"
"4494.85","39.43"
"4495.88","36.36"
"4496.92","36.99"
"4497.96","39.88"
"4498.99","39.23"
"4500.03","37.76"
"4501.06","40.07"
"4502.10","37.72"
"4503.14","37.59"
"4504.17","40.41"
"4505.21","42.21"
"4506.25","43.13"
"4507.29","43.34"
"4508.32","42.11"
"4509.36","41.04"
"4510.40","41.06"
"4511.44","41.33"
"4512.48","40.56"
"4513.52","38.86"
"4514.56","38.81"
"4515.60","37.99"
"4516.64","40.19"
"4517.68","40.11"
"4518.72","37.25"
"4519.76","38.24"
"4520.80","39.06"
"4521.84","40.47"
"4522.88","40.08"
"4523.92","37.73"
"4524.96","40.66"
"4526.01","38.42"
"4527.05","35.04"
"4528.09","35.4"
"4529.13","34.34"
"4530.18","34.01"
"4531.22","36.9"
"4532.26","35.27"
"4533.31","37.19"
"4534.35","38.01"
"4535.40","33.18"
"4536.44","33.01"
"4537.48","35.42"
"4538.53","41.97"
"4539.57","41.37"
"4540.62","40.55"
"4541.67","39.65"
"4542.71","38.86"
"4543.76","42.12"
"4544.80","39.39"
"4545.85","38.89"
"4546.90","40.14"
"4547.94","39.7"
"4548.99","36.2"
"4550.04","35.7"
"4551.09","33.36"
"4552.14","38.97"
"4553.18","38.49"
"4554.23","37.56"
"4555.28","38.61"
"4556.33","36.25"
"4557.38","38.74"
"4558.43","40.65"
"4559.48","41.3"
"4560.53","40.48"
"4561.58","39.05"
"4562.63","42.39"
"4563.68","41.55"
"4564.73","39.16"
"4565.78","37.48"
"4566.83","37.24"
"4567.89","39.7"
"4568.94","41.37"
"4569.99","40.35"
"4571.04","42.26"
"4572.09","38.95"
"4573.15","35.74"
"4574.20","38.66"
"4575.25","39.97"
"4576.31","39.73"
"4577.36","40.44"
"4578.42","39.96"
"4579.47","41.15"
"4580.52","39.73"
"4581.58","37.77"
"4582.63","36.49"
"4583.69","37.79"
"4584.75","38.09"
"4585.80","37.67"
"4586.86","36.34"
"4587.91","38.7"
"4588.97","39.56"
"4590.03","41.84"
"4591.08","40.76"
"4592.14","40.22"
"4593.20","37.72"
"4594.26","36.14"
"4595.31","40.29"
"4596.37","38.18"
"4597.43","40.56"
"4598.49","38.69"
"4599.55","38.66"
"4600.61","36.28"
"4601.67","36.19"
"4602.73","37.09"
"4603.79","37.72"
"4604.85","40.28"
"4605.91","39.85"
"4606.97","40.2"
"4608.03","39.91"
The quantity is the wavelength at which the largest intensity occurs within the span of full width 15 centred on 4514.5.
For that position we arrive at 4507.29 angstroms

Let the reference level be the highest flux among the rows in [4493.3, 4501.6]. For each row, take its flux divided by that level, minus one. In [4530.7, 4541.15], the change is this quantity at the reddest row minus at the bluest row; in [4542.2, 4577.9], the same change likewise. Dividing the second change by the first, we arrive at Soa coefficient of 0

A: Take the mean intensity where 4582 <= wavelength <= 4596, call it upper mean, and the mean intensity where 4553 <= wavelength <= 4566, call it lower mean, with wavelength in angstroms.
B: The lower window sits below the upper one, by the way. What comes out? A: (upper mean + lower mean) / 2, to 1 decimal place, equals 39.0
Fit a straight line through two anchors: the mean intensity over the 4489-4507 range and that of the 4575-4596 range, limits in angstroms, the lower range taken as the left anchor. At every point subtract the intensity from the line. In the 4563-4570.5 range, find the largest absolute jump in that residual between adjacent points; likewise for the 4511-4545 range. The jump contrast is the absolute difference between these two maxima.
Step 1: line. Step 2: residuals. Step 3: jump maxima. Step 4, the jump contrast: 4.1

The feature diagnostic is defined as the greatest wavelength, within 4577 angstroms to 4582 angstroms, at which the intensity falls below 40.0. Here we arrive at 4581.58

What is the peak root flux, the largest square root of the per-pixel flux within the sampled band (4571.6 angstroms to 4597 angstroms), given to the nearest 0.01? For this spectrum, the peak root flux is 6.47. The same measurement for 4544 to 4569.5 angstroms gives 6.51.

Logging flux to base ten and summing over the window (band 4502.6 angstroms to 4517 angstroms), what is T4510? 22.5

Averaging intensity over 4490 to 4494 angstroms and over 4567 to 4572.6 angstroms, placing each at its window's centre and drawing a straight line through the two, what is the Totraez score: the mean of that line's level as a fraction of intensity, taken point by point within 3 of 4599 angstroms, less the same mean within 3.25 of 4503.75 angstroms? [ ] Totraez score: 0.14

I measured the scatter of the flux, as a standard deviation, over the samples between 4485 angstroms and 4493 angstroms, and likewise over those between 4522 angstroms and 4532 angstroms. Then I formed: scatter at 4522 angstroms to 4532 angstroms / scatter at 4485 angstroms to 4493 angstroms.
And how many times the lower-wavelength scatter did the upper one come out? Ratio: 1.5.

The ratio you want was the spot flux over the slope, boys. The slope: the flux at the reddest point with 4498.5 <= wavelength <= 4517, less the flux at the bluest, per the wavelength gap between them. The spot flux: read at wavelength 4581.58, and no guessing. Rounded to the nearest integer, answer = 694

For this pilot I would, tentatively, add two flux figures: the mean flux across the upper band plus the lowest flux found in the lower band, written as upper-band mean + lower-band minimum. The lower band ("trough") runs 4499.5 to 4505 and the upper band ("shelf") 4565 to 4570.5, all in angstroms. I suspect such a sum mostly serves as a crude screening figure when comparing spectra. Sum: 76.8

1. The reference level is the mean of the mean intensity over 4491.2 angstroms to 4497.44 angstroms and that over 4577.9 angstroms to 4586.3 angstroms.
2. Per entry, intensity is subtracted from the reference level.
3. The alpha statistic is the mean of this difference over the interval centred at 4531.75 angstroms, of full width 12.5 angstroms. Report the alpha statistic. 2.8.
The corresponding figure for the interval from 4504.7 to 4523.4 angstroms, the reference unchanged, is -2.0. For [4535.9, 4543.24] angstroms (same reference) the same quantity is -0.4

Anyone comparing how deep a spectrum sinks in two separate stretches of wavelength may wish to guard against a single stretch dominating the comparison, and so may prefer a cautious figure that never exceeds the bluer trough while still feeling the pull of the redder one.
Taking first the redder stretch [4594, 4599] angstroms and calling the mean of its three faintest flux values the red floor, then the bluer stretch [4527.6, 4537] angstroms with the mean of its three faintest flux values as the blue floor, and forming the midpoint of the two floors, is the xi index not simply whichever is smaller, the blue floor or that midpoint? 33.4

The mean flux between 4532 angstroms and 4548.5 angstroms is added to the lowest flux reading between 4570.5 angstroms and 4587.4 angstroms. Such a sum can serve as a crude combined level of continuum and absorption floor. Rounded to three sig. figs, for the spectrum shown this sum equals 74.2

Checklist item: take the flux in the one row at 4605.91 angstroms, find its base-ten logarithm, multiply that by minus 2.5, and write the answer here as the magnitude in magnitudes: -4.00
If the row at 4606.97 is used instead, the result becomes -4.01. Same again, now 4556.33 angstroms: -3.90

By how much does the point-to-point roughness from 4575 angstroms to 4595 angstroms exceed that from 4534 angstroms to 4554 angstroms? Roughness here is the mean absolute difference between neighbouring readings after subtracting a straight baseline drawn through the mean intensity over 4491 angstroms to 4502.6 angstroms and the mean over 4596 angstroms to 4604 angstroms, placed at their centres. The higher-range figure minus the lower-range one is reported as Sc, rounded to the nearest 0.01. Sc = -0.88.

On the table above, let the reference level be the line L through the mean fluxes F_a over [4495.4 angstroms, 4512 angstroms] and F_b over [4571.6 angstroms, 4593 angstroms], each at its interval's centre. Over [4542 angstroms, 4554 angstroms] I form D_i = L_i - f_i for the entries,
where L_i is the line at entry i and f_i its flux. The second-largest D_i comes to 4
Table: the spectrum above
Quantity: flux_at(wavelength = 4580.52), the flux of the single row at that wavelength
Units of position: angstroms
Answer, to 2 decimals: 39.73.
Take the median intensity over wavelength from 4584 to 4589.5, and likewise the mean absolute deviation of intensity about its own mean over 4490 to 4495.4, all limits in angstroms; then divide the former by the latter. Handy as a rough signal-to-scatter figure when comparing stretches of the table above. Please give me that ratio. 28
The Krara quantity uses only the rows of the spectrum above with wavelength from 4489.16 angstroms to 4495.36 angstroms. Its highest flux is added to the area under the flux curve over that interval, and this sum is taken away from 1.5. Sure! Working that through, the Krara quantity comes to -274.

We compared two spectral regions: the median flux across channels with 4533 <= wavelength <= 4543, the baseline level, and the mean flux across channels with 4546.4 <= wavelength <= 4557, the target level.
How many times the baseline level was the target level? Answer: 0.98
